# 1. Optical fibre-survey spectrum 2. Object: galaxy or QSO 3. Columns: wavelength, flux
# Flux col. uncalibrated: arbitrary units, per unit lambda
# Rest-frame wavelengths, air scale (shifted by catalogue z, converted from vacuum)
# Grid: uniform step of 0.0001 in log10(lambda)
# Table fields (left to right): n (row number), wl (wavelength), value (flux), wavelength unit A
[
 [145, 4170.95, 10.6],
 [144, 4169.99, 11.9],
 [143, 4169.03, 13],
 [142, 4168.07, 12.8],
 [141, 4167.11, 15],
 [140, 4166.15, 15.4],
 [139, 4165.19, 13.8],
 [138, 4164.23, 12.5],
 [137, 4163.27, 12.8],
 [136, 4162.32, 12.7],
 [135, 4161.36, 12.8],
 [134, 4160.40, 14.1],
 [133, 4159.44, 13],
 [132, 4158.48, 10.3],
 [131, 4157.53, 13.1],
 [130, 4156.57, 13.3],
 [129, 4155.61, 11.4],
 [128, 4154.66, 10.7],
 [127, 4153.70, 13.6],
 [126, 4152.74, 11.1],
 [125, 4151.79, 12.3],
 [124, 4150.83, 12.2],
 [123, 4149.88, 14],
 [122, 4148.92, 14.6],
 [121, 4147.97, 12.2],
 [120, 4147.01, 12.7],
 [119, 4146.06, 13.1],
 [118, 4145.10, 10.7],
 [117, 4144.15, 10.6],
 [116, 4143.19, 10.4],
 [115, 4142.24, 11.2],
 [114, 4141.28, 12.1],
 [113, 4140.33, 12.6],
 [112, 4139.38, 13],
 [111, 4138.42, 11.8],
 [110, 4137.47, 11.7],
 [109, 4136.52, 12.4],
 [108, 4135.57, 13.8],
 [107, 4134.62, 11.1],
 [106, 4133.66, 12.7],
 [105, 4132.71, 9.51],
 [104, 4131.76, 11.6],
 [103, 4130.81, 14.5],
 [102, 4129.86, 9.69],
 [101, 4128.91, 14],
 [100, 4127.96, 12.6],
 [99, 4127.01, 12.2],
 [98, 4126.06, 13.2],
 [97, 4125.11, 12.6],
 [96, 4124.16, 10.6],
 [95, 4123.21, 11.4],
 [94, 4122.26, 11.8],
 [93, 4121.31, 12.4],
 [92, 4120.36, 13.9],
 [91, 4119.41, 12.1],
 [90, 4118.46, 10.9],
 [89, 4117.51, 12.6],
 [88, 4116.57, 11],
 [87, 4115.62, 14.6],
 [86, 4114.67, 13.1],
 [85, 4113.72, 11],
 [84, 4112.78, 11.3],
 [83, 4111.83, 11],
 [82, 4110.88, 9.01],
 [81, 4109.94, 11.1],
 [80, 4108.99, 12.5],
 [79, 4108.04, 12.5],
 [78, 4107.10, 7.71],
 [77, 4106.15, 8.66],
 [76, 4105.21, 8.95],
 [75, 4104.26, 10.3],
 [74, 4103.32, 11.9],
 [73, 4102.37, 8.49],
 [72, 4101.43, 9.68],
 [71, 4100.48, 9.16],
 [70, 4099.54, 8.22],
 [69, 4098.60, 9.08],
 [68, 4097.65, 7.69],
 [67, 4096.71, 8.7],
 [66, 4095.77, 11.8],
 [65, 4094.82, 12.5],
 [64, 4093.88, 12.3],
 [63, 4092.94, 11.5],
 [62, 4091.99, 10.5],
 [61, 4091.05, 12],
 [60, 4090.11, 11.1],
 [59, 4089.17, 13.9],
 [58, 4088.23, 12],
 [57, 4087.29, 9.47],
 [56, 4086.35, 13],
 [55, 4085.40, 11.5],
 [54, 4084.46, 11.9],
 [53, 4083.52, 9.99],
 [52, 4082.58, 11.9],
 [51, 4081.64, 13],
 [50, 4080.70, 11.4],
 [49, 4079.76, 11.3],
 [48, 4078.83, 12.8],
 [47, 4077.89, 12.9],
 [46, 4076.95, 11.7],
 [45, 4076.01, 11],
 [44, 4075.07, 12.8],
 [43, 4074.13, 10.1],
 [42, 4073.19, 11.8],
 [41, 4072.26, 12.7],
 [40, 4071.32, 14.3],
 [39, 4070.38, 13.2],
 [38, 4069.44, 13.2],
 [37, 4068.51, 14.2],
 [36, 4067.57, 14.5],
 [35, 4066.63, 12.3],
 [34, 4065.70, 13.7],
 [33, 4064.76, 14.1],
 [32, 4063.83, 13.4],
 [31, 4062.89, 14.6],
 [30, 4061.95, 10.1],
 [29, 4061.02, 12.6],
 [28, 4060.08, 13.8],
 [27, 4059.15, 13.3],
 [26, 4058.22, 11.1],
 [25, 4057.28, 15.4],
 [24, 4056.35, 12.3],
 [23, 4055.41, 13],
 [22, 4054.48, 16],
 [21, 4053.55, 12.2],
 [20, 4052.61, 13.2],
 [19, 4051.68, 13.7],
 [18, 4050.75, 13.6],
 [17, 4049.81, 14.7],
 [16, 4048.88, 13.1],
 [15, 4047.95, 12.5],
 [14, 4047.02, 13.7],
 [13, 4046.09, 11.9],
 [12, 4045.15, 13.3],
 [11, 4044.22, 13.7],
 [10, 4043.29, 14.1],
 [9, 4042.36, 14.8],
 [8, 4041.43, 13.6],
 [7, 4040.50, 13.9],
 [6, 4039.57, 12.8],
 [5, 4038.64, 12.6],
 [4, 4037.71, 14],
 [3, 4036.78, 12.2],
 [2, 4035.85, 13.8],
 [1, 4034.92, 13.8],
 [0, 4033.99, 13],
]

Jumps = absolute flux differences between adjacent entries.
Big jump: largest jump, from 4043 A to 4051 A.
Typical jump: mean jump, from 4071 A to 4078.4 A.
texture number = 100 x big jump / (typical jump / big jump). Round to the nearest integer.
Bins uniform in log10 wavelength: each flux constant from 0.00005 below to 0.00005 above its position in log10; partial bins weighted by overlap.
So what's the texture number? 214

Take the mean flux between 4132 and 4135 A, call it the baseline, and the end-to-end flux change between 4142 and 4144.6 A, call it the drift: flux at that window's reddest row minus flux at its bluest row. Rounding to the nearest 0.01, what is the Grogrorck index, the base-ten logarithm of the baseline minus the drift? 1.07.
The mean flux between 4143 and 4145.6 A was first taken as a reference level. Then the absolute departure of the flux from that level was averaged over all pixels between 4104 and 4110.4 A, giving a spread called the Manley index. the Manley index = 1.6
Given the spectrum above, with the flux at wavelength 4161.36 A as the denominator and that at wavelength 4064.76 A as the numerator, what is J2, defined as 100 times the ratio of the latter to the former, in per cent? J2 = 110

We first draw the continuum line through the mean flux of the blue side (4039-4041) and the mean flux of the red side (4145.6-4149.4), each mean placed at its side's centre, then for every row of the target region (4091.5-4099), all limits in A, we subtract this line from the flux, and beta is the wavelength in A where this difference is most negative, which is 4097.65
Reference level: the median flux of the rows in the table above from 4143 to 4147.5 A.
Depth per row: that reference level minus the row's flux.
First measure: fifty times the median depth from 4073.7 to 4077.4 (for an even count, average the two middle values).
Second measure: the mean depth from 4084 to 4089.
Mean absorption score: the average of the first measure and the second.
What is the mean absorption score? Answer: -17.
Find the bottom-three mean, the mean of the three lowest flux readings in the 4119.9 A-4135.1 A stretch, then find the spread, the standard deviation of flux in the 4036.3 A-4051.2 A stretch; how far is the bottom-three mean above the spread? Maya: 9.1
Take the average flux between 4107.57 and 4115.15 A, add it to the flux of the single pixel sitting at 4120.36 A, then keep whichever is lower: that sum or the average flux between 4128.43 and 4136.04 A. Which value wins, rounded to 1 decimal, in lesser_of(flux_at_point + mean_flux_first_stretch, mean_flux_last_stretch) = 12.1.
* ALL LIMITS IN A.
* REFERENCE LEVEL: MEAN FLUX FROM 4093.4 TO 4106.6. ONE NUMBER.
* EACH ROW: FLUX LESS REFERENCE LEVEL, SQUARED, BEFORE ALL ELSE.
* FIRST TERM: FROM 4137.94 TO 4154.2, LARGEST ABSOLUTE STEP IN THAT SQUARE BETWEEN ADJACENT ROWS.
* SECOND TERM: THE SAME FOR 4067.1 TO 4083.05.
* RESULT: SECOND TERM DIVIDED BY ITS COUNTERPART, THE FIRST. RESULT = 0.69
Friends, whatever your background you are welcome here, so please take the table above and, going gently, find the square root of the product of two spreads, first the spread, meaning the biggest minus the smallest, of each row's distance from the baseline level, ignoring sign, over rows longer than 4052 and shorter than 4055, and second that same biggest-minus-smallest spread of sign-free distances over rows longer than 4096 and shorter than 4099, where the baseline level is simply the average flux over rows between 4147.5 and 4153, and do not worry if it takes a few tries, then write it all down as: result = 2.0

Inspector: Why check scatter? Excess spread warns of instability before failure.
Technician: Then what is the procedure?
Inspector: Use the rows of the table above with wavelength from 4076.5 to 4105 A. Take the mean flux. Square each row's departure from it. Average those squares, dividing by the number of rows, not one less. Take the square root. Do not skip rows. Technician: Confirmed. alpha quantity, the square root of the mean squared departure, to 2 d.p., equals 1.60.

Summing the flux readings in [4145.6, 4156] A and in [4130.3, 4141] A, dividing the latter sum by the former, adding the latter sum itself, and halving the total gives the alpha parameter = 68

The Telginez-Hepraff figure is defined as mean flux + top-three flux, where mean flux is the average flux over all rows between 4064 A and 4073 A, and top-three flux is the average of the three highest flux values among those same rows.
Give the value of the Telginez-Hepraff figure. 27.9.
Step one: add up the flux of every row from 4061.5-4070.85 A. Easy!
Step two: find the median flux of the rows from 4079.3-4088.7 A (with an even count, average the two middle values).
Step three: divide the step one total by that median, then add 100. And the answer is 111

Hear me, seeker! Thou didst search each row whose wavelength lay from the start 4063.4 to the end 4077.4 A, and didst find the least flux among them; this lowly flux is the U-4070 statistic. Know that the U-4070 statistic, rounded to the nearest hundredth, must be 10.10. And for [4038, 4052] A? 11.90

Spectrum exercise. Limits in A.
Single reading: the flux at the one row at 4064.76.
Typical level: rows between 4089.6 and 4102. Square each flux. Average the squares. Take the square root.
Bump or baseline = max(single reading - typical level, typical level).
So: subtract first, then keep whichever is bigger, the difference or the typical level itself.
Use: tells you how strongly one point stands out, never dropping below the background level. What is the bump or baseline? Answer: 10.4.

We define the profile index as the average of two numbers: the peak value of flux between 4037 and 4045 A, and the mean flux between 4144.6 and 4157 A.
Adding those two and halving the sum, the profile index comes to 13.6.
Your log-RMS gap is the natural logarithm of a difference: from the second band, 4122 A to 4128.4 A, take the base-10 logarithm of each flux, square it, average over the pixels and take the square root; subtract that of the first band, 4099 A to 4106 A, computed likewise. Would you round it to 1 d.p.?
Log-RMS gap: -2.3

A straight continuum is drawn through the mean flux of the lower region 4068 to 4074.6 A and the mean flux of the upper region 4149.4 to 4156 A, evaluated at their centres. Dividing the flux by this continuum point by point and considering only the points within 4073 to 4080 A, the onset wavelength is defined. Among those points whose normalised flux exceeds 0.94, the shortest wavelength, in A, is 4075.07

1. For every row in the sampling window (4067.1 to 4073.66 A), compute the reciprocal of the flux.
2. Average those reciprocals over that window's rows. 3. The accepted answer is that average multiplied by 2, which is 0.150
